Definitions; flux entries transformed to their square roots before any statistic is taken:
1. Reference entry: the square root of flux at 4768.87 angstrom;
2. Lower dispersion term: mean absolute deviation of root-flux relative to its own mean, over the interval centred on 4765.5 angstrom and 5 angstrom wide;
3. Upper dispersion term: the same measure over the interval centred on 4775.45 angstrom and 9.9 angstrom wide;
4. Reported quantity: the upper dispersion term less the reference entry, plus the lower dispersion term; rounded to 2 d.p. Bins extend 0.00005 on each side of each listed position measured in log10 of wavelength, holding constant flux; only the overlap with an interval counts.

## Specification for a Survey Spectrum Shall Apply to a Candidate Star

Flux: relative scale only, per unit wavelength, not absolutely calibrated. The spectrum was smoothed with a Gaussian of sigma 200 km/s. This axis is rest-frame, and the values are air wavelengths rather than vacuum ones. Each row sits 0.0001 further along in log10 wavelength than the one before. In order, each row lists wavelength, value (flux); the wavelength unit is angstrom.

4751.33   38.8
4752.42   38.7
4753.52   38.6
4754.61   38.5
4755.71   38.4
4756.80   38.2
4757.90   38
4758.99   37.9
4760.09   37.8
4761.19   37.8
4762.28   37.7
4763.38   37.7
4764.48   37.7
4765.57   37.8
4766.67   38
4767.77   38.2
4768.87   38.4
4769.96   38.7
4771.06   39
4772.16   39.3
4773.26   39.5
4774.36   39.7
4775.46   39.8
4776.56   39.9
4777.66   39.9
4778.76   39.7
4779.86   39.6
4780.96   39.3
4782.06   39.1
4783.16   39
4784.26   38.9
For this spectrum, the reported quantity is -6.16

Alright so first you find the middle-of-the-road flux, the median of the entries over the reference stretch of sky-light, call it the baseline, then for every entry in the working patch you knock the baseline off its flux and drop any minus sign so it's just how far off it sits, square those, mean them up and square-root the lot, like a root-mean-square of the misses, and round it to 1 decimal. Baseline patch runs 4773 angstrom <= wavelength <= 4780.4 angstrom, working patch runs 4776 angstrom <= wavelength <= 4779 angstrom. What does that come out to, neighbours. 0.2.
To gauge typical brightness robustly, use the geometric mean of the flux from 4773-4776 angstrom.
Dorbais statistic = 39.7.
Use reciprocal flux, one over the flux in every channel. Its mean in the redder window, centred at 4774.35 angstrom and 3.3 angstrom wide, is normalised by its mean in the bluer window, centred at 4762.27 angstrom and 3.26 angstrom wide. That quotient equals 0.95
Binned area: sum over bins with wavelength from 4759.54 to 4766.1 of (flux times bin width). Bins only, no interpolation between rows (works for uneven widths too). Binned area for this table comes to 248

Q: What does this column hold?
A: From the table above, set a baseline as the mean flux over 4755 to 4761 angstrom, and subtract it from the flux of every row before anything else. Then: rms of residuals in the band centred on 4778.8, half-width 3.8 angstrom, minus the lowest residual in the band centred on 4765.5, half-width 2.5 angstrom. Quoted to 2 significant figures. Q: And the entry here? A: 1.9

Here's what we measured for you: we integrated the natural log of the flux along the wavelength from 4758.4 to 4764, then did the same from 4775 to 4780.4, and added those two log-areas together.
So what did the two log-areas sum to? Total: 40.2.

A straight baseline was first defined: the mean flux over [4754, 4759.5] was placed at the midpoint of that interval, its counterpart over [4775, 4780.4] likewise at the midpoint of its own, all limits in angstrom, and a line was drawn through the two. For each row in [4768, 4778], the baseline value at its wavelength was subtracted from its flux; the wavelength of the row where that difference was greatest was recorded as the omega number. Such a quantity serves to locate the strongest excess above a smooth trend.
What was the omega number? 4776.56 angstrom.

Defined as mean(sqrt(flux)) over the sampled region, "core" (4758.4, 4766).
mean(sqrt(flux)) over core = 6.15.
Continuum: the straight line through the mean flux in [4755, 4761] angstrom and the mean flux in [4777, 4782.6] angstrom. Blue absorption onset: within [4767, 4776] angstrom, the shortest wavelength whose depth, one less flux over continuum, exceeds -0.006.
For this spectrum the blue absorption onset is 4767.77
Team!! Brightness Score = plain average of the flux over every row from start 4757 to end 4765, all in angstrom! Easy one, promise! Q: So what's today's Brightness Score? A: 37.8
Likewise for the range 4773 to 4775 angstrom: 39.6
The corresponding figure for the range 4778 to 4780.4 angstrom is 39.7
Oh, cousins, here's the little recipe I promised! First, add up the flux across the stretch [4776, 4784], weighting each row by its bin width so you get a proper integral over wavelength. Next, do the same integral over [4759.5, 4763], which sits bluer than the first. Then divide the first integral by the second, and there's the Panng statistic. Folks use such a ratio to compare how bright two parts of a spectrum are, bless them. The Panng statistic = 2.4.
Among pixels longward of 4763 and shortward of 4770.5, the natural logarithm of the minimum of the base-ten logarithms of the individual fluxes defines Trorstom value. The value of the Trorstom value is 0.4551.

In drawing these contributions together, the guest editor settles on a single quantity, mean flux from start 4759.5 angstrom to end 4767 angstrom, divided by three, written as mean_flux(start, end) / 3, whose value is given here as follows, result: 12.6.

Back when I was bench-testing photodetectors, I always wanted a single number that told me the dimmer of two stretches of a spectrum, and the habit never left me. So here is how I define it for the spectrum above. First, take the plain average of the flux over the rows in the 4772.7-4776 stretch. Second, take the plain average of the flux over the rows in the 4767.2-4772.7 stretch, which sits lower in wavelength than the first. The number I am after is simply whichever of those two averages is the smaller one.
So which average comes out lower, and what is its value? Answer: 38.72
